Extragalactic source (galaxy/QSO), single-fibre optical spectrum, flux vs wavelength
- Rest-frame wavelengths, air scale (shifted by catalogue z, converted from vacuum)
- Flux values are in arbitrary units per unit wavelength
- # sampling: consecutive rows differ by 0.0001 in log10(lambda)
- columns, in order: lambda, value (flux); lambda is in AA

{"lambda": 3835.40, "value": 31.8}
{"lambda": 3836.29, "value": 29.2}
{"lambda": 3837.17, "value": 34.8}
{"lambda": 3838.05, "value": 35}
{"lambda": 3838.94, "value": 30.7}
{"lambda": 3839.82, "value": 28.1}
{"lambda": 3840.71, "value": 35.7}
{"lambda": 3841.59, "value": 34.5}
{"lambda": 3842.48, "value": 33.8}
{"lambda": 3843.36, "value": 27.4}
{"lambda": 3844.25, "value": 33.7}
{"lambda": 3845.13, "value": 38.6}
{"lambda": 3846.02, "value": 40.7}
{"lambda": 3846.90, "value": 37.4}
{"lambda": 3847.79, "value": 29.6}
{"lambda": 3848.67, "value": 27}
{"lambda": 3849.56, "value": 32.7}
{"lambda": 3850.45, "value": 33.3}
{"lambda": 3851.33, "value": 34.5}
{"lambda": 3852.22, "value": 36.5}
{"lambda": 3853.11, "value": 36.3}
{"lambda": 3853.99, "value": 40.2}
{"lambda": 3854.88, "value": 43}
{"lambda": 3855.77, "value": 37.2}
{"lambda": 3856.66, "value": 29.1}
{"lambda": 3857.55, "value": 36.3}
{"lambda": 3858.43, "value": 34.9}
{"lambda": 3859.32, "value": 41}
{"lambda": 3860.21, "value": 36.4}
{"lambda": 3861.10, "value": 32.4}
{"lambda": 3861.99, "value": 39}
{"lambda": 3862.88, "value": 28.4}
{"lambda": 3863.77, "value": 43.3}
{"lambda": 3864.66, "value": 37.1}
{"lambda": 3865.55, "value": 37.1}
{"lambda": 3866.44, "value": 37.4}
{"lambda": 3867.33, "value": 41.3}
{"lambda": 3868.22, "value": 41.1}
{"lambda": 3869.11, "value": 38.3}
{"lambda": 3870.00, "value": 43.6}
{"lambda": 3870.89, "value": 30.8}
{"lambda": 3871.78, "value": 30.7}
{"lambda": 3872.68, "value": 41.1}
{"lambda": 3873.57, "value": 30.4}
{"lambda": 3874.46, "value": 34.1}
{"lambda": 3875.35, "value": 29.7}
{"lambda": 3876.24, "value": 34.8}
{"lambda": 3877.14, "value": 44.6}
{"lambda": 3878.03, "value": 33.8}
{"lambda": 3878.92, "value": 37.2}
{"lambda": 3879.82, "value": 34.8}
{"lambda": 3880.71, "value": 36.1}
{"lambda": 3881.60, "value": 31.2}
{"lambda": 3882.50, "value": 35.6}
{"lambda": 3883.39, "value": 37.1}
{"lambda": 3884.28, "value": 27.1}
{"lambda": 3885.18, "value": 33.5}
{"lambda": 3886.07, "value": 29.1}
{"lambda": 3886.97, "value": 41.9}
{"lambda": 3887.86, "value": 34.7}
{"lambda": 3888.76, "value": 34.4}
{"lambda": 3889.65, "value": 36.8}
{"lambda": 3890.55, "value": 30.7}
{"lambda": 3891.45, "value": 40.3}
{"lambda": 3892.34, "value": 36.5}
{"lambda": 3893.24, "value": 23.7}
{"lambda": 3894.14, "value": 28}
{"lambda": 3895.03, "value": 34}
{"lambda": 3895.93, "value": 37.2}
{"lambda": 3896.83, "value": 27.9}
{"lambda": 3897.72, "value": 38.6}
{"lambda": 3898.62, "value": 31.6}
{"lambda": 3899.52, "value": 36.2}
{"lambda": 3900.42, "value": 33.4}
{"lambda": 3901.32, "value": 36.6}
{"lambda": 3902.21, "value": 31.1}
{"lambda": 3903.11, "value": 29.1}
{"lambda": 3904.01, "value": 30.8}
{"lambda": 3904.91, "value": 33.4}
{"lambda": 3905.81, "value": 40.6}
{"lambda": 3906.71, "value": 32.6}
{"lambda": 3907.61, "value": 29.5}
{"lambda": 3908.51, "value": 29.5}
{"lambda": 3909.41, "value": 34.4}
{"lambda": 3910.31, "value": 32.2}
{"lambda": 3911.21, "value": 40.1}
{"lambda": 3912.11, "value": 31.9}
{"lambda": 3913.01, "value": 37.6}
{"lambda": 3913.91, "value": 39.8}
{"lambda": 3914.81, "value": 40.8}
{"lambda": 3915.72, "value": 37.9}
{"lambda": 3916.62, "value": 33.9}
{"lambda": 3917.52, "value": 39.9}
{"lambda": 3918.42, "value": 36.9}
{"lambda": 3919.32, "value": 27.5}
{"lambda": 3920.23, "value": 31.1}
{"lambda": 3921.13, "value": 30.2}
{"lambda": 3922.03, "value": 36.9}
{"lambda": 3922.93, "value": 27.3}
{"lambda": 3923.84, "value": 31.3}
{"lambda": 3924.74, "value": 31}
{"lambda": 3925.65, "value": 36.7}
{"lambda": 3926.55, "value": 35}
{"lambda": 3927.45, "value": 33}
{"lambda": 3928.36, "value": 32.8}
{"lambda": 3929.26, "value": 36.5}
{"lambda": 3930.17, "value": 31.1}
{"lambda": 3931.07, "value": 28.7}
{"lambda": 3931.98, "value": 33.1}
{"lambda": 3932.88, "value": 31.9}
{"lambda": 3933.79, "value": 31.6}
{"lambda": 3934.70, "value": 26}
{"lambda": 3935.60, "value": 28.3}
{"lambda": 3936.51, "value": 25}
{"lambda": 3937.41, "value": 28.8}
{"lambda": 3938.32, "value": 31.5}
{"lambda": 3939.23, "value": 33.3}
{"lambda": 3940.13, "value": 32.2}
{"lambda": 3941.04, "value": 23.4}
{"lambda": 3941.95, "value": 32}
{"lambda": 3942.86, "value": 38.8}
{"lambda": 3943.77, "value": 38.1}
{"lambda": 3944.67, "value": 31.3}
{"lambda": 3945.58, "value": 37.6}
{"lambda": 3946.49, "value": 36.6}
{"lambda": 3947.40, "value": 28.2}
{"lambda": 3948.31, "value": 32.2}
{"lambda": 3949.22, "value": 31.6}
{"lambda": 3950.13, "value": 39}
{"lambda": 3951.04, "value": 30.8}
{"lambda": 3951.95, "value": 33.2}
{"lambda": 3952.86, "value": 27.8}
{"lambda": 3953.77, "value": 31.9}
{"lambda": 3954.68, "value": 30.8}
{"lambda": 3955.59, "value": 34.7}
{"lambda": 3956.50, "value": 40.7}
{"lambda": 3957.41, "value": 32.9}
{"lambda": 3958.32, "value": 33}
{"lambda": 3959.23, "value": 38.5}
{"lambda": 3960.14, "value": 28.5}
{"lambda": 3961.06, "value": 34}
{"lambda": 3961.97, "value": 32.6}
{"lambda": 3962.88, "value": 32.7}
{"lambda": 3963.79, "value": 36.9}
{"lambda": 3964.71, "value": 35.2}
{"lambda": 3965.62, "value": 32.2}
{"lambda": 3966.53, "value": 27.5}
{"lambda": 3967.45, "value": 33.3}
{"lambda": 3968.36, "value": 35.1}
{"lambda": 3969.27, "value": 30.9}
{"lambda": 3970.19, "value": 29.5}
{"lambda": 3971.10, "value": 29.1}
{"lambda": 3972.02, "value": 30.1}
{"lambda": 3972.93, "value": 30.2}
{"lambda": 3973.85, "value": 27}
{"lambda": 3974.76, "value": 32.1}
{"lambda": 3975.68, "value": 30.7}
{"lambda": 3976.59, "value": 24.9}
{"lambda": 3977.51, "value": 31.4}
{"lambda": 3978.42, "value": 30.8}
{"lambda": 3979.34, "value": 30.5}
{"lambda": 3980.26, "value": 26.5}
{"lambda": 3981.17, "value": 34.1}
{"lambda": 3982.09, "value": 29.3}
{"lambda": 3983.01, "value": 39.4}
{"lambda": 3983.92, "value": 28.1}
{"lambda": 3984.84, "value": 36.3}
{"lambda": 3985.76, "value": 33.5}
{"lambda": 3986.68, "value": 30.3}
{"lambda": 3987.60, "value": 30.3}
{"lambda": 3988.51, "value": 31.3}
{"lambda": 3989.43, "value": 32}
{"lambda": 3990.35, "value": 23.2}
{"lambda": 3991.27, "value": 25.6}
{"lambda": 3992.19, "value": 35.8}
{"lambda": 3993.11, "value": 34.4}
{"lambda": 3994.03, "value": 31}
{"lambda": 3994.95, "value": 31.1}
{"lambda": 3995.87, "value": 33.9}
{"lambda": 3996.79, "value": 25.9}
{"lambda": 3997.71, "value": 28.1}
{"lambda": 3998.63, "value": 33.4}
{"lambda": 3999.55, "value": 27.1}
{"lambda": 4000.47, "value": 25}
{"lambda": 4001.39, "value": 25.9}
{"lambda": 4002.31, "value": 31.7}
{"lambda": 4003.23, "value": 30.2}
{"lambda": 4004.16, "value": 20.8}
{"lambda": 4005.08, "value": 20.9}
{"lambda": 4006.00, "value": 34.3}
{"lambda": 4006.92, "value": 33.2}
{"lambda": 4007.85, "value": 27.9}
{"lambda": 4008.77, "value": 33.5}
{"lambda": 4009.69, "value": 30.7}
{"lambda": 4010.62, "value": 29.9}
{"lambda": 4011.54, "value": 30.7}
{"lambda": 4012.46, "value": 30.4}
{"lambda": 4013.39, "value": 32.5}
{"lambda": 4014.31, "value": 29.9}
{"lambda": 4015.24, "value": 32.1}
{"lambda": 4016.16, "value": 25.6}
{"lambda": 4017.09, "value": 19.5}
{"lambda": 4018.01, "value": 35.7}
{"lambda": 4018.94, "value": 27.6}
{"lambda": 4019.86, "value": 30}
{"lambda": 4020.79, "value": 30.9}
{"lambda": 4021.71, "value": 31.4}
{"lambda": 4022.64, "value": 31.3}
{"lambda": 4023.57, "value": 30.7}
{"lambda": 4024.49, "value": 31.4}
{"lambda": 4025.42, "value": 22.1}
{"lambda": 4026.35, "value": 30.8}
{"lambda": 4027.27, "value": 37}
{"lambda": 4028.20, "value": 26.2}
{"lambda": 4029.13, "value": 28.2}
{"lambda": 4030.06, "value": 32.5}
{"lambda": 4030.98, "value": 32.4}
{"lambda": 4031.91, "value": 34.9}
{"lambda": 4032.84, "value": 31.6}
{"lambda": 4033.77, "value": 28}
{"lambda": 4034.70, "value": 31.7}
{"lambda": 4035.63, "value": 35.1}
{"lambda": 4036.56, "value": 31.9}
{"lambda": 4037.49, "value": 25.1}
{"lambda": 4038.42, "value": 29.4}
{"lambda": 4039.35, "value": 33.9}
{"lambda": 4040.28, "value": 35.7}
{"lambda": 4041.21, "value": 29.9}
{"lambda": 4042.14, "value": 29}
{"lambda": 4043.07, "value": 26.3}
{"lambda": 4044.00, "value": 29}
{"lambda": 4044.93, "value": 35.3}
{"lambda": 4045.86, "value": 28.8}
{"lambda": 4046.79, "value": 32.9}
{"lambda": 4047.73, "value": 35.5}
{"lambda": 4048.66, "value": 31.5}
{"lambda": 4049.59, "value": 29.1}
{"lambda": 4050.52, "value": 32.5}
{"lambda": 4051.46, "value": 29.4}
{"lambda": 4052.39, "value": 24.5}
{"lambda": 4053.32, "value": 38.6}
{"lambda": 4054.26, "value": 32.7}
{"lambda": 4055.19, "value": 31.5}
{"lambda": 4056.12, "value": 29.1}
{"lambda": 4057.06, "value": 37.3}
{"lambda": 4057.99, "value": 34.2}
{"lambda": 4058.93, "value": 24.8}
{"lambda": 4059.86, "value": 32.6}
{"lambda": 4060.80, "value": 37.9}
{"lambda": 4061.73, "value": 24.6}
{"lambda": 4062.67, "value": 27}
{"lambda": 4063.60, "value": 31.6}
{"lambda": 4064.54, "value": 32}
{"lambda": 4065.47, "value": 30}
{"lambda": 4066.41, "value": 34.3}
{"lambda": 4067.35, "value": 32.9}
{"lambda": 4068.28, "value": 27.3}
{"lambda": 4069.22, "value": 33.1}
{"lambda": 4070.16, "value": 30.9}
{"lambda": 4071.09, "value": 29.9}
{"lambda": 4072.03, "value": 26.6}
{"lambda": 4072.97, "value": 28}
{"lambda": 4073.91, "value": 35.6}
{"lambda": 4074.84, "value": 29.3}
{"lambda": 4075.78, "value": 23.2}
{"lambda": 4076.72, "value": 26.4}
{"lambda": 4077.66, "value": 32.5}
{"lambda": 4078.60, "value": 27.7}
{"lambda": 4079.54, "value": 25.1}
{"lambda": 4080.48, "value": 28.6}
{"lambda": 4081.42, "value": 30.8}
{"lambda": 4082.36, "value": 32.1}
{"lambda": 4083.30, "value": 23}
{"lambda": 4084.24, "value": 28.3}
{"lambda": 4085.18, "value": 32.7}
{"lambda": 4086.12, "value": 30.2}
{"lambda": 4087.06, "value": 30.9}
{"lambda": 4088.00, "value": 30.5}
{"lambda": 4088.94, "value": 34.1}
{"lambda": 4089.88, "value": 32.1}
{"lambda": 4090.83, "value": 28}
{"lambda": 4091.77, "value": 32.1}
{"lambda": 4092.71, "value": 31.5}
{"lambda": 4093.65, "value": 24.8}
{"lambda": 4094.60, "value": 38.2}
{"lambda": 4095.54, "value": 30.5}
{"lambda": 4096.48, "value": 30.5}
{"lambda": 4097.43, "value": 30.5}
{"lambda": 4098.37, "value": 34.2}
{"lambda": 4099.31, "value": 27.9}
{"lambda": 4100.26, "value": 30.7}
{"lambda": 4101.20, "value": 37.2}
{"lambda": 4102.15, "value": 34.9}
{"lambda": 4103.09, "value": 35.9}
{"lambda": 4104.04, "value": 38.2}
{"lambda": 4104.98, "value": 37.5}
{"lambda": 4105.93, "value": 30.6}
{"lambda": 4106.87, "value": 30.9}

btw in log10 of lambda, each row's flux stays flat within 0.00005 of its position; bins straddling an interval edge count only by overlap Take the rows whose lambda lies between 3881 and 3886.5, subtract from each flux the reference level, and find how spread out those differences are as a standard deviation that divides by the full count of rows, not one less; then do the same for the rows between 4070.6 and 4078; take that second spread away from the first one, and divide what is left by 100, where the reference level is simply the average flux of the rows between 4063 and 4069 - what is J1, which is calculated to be 0.00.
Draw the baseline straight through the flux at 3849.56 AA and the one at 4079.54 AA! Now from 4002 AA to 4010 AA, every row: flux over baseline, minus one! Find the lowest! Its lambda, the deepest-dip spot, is 4004.16 AA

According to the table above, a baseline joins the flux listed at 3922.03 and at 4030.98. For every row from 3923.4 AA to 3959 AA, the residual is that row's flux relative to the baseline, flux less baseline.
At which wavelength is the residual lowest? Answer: 3941.04 AA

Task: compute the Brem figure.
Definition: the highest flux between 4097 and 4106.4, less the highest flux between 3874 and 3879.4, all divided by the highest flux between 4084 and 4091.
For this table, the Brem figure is -0.19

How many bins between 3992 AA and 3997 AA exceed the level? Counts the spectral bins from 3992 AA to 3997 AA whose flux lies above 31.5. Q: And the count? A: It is 3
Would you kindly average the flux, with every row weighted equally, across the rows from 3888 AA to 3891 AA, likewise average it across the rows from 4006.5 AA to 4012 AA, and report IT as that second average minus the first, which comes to -3.0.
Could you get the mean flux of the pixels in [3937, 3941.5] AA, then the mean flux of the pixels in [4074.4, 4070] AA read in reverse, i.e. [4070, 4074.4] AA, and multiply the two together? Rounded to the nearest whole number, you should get 901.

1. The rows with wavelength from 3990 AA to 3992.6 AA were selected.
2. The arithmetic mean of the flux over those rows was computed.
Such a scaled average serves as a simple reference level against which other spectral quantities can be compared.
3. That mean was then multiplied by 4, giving 113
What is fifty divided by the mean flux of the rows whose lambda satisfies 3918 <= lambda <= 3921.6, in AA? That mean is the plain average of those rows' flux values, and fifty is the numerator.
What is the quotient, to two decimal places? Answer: 1.59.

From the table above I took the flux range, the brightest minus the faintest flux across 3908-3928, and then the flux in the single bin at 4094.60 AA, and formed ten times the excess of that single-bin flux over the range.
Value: 247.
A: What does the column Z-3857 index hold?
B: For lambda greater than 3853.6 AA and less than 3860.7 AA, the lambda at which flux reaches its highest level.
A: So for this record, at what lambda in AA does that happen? 3854.88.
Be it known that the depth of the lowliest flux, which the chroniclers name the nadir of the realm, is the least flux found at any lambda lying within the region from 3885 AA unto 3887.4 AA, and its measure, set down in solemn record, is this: 29.1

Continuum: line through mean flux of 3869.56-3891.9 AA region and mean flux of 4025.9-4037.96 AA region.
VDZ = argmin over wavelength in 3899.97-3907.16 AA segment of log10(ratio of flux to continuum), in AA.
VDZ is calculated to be 3903.11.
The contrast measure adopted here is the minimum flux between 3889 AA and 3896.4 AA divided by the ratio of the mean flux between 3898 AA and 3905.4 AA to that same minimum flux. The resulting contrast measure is 17.1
